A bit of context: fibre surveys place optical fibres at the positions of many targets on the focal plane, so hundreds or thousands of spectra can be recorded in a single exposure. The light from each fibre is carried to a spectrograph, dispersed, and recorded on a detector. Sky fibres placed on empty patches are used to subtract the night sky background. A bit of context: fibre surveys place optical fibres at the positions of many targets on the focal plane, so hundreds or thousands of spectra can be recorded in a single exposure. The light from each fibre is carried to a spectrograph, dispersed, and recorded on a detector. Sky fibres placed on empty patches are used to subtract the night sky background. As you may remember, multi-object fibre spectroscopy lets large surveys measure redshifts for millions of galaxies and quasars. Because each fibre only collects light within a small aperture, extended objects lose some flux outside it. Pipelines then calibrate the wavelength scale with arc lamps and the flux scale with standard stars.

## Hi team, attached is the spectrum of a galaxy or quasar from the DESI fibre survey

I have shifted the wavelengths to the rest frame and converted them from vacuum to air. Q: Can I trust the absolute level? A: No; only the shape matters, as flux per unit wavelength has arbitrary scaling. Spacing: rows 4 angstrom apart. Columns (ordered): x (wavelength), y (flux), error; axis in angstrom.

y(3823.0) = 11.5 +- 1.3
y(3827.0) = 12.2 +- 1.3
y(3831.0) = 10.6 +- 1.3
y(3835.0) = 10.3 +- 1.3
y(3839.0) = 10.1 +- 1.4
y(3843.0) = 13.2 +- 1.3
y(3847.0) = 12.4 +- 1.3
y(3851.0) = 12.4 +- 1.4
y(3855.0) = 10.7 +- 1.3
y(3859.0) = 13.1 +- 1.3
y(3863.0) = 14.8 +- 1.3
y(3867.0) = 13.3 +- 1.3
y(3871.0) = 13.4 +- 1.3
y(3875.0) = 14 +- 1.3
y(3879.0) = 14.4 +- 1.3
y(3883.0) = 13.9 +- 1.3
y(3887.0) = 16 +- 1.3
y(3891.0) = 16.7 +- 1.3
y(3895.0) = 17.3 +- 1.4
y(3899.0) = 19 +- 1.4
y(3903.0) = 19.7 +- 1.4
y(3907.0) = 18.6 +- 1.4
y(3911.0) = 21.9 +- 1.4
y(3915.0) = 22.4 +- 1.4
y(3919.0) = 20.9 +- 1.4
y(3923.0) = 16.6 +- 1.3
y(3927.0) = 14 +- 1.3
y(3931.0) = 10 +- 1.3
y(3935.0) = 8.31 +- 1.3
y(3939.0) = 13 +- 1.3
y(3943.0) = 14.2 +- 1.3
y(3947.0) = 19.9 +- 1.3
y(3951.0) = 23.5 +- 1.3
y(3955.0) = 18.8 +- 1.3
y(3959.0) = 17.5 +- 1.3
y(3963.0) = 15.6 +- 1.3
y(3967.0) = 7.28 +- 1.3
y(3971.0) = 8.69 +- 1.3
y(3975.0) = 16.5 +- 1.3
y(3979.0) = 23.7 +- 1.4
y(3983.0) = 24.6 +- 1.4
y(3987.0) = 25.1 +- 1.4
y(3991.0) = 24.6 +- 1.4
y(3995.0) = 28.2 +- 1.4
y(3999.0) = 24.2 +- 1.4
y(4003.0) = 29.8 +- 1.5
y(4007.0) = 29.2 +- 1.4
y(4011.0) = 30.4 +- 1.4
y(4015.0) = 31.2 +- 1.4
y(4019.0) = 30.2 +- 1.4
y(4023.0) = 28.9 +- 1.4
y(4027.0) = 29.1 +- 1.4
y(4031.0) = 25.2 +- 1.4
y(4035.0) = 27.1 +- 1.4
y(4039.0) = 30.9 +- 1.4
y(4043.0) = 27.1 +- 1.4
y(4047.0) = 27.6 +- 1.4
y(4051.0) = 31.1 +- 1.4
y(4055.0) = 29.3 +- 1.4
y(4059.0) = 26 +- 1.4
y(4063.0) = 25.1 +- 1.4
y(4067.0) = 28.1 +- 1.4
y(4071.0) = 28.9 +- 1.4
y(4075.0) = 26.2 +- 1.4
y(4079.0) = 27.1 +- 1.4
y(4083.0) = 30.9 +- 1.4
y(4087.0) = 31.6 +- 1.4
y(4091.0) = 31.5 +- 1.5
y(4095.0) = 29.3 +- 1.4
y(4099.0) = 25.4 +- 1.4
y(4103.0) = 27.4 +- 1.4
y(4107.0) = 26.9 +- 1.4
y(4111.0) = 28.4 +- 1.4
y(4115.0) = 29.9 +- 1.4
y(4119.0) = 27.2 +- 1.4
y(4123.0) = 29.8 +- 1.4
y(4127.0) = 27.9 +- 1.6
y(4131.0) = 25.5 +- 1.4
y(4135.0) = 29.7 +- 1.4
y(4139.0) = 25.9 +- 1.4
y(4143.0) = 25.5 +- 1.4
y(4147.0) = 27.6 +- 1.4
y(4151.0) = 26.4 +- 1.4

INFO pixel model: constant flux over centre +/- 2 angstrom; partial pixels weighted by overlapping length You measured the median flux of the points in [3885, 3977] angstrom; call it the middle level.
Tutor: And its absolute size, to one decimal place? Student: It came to 16.7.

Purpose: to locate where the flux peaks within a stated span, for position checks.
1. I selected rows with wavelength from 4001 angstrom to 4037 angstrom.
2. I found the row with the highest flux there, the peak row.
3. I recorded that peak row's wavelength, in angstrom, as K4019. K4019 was 4015.0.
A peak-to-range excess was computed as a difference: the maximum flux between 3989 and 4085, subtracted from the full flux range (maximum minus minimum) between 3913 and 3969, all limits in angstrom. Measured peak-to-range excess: -15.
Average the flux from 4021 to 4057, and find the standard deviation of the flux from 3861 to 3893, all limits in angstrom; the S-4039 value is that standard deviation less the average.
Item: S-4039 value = -27.3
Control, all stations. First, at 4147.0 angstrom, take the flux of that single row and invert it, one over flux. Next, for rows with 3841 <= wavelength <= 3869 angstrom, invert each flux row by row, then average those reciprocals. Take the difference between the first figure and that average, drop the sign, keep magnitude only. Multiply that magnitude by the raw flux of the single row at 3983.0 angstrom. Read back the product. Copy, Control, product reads 1.0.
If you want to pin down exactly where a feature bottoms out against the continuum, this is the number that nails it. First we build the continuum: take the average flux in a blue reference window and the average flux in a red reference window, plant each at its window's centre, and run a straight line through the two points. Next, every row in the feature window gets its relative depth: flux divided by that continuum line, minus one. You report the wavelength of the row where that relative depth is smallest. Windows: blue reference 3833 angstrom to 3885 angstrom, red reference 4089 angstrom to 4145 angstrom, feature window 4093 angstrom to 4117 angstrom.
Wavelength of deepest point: 4099.0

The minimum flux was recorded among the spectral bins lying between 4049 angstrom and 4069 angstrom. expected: 25.1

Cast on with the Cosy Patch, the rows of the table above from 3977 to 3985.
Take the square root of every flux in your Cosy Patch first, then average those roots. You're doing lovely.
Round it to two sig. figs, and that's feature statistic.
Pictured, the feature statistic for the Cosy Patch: 4.9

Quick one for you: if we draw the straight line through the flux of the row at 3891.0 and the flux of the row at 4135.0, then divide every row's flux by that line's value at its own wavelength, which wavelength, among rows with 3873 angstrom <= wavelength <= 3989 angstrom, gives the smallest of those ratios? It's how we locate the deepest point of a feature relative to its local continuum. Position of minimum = 3967.0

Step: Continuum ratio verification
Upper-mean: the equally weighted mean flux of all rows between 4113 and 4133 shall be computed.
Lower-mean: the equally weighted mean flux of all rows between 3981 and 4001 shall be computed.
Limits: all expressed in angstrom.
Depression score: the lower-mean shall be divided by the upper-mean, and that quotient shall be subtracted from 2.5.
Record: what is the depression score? 1.60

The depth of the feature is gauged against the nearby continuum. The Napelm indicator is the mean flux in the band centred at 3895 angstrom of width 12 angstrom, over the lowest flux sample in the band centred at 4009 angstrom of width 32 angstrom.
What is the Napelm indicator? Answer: 0.73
